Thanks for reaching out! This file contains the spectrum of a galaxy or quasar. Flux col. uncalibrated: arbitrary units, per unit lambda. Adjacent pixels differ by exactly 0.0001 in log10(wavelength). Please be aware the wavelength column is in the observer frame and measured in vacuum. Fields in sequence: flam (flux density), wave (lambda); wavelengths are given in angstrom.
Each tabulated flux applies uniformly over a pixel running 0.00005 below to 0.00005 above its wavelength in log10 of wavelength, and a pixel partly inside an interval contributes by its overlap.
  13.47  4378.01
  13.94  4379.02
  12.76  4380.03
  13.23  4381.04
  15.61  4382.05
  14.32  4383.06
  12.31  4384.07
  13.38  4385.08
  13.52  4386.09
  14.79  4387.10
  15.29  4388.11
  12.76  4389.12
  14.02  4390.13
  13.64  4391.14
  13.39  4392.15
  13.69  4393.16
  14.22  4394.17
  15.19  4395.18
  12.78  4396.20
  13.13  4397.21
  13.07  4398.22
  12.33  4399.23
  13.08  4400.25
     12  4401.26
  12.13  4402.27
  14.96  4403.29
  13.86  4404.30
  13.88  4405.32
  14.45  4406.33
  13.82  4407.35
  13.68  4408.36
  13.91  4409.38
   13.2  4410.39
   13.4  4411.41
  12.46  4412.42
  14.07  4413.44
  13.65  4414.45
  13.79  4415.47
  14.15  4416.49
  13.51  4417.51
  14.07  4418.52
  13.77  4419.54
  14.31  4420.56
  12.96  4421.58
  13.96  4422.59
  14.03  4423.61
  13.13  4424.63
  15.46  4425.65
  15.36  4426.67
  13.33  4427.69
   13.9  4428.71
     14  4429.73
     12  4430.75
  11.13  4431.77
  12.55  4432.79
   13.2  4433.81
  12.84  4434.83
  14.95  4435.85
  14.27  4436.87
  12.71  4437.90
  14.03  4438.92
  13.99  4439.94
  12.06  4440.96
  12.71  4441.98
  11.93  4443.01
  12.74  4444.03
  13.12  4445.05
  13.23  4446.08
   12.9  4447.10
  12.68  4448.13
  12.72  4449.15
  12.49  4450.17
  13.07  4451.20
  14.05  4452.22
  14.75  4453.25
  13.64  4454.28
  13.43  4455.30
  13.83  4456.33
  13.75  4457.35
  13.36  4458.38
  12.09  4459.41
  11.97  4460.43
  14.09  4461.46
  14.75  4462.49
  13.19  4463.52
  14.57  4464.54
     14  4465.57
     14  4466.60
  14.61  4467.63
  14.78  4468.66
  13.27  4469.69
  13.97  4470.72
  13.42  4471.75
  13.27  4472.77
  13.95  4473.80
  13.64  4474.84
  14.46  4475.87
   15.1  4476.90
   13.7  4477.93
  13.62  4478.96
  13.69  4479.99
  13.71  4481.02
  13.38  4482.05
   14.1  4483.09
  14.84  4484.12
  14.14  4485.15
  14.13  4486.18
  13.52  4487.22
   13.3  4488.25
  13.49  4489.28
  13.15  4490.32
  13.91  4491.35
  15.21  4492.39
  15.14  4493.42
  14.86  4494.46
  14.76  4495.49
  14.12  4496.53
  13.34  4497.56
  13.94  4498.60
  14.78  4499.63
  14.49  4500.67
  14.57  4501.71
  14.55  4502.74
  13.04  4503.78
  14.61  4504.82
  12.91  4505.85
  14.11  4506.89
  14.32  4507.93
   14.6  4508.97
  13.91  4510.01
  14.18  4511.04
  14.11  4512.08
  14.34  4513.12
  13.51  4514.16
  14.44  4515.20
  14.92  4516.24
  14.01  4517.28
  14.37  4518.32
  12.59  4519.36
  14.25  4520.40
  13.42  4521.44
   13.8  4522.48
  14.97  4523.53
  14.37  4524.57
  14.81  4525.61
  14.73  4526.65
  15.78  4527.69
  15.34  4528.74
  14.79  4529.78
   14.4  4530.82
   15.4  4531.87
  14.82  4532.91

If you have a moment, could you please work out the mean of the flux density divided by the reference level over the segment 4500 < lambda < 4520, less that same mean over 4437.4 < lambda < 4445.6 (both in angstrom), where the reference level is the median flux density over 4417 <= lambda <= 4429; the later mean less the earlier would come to 0.084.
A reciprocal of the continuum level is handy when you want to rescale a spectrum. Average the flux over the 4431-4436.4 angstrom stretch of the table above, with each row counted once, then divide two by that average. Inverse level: 0.155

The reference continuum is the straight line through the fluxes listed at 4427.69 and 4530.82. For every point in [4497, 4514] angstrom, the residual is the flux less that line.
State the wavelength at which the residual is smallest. 4505.85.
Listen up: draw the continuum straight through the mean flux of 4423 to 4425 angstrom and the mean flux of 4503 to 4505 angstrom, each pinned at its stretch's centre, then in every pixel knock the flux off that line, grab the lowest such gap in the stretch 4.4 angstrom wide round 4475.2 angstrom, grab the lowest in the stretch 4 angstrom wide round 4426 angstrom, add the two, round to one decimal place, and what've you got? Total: -3.2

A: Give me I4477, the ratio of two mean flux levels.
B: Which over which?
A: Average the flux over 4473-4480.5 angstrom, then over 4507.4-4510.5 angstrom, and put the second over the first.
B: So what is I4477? 1.02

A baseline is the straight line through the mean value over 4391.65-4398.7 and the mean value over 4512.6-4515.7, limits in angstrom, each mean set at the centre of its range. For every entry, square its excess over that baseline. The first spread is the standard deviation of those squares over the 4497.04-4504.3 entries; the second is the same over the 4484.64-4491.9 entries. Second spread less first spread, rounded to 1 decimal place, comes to -0.1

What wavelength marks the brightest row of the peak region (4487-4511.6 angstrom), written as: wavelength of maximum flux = 4492.39 angstrom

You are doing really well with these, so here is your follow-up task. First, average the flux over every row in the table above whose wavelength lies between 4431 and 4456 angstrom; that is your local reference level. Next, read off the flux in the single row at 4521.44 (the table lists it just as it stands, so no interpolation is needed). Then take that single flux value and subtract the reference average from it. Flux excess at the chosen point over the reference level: 0.3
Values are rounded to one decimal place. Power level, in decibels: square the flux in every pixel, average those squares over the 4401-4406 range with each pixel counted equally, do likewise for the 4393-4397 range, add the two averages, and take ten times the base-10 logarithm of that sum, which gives 25.8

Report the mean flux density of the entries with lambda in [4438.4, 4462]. 13.2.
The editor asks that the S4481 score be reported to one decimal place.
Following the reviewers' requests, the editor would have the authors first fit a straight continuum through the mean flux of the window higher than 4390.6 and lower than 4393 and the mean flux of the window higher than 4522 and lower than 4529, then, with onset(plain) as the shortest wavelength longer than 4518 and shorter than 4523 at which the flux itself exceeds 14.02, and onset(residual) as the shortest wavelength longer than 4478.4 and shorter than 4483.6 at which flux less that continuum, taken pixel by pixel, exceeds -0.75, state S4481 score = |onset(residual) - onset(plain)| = 38.3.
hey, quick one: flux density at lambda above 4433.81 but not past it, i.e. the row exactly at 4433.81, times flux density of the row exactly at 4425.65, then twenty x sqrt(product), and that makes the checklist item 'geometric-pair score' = 286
